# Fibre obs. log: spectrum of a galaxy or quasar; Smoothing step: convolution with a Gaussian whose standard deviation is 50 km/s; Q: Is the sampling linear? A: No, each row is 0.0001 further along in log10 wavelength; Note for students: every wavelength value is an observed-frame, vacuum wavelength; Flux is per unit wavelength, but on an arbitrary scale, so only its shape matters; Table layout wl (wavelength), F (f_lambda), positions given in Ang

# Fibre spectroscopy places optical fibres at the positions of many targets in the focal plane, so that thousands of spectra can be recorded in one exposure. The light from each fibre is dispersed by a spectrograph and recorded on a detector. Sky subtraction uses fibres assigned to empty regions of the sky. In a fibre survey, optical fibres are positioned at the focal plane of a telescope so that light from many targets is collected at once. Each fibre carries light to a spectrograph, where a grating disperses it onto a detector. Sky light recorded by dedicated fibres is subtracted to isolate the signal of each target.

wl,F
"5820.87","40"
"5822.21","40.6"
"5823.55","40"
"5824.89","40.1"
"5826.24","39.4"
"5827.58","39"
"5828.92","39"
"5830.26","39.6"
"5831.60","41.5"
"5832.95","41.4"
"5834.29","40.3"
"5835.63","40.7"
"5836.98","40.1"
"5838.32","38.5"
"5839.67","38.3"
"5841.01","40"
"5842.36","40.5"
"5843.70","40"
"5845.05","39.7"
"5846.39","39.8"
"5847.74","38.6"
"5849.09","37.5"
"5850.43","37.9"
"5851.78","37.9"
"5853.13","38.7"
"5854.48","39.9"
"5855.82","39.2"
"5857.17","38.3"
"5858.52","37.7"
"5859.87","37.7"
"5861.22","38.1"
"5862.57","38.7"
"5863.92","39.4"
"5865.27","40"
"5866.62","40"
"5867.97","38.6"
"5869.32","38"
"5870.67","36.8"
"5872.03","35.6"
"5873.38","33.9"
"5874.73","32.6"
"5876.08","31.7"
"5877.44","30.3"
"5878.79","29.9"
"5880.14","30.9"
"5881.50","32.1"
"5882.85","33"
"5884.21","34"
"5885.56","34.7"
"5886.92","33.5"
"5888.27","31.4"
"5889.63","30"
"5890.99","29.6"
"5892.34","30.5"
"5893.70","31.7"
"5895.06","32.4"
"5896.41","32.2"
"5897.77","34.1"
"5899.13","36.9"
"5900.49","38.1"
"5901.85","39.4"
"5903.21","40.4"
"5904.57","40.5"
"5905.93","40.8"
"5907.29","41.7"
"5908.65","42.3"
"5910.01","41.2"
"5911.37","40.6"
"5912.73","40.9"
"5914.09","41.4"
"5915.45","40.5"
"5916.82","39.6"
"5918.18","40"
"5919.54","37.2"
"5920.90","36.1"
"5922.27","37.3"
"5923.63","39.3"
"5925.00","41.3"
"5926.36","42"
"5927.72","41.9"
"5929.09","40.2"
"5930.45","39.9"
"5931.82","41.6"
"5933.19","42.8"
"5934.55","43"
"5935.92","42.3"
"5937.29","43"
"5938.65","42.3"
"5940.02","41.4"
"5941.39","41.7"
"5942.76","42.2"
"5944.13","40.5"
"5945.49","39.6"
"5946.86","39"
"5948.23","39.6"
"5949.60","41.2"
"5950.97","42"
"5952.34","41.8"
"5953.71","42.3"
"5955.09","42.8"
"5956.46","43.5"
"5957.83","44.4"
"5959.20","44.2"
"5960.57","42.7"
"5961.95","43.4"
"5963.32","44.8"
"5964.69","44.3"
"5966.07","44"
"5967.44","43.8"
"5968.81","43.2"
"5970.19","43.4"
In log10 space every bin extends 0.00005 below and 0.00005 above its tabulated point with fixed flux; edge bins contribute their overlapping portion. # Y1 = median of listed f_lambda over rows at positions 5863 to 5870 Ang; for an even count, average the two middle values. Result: 39.4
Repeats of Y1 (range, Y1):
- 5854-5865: 38.5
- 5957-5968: 44.1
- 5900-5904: 39.4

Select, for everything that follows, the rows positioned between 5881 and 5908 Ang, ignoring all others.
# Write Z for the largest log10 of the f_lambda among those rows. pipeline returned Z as 1.62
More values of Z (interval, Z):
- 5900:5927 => 1.63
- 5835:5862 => 1.61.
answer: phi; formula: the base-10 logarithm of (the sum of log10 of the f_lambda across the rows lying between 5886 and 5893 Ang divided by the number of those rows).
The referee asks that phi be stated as 0.173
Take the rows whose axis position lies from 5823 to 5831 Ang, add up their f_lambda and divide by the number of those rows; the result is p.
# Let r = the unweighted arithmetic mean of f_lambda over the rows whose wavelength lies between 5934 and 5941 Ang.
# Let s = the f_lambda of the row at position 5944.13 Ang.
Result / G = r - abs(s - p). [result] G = 41.4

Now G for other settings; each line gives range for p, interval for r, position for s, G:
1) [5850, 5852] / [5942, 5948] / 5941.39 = 36.5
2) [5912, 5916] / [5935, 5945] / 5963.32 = 38.0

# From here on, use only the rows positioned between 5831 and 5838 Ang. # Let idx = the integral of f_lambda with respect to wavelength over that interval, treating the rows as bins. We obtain 285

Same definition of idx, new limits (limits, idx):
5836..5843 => 276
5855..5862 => 268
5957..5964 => 307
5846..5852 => 230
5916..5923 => 267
